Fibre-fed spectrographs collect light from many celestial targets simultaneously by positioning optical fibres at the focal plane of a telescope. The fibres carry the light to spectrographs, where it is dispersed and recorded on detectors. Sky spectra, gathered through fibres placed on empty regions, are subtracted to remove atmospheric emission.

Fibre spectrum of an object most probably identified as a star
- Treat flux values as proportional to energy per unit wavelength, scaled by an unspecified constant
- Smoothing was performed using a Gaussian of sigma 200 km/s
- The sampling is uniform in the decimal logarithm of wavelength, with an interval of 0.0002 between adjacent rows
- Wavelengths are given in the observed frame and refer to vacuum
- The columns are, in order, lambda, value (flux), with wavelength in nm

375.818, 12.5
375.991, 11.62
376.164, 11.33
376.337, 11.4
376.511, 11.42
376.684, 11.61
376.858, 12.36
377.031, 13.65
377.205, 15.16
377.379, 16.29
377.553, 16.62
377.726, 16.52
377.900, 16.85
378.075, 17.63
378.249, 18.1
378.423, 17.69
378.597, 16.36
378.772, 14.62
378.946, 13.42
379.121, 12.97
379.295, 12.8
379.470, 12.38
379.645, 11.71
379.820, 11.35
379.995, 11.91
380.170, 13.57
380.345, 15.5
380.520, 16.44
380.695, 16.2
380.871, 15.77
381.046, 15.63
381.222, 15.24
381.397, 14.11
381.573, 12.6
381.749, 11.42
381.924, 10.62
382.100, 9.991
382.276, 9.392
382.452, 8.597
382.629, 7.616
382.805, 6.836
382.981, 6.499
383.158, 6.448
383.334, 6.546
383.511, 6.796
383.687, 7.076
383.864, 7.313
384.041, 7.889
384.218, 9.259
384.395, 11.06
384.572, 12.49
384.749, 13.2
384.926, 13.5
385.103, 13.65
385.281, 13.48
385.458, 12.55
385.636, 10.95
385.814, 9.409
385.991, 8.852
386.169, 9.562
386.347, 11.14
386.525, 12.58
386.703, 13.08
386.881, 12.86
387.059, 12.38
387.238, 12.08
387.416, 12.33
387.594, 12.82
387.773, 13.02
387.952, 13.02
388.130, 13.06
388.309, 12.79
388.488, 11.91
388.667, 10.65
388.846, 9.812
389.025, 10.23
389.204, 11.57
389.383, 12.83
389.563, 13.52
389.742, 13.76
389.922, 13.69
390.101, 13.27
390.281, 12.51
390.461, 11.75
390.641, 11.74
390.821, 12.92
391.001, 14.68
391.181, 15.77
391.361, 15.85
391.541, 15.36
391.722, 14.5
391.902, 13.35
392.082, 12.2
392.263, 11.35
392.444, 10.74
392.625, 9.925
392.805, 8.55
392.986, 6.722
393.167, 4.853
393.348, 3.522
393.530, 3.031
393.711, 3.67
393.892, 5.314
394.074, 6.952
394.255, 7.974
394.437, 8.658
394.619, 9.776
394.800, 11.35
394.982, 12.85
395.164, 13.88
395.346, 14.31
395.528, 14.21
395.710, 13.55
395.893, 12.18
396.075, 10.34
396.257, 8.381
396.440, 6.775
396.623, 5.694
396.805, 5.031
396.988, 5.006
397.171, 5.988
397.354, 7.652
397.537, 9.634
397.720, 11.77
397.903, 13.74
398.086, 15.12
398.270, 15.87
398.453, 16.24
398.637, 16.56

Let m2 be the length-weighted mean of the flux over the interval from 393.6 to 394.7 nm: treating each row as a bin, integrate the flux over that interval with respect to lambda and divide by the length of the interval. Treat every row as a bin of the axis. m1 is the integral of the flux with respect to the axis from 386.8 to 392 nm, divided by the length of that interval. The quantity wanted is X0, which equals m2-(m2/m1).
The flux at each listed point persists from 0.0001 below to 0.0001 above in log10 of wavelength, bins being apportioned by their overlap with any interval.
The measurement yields 6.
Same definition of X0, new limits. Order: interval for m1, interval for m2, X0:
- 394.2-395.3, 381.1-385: 9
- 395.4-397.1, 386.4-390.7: 11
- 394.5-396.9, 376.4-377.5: 12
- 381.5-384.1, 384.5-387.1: 11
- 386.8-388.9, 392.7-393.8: 5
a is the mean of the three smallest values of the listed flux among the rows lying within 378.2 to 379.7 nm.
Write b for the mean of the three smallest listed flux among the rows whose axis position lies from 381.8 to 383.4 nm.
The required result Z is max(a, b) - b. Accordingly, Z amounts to 5.8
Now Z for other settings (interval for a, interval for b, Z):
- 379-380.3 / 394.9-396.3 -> 1.4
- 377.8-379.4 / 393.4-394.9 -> 9.1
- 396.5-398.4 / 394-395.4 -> 0.0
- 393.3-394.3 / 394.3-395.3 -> 0.0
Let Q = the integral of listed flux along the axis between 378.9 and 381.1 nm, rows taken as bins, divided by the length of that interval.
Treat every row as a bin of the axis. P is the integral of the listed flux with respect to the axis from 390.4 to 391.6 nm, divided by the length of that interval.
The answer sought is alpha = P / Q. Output 1.02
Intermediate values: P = 14.0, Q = 13.8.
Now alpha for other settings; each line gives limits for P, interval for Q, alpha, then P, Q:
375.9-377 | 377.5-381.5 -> 0.79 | 11.7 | 14.9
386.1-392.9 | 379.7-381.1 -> 0.86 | 12.5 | 14.5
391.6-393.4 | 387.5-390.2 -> 0.79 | 9.8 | 12.4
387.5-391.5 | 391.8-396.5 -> 1.36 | 12.8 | 9.4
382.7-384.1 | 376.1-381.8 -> 0.48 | 6.9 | 14.3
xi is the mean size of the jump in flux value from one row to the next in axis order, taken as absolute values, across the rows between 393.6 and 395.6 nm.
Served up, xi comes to 1.07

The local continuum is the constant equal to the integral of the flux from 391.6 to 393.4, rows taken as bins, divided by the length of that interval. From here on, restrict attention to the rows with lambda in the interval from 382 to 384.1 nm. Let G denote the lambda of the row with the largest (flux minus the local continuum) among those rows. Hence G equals 382.100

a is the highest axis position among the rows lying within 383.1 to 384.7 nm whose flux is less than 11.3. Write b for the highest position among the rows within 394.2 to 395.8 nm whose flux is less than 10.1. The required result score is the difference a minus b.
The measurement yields -10.22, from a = 384.395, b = 394.619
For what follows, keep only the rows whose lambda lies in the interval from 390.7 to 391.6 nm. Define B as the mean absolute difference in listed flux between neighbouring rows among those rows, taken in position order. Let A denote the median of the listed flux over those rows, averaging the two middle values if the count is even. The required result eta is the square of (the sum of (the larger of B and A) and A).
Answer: 944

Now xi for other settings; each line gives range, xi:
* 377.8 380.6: 0.87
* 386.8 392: 0.63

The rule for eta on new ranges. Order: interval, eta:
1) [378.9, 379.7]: 655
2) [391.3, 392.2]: 841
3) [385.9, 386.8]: 496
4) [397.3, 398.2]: 554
